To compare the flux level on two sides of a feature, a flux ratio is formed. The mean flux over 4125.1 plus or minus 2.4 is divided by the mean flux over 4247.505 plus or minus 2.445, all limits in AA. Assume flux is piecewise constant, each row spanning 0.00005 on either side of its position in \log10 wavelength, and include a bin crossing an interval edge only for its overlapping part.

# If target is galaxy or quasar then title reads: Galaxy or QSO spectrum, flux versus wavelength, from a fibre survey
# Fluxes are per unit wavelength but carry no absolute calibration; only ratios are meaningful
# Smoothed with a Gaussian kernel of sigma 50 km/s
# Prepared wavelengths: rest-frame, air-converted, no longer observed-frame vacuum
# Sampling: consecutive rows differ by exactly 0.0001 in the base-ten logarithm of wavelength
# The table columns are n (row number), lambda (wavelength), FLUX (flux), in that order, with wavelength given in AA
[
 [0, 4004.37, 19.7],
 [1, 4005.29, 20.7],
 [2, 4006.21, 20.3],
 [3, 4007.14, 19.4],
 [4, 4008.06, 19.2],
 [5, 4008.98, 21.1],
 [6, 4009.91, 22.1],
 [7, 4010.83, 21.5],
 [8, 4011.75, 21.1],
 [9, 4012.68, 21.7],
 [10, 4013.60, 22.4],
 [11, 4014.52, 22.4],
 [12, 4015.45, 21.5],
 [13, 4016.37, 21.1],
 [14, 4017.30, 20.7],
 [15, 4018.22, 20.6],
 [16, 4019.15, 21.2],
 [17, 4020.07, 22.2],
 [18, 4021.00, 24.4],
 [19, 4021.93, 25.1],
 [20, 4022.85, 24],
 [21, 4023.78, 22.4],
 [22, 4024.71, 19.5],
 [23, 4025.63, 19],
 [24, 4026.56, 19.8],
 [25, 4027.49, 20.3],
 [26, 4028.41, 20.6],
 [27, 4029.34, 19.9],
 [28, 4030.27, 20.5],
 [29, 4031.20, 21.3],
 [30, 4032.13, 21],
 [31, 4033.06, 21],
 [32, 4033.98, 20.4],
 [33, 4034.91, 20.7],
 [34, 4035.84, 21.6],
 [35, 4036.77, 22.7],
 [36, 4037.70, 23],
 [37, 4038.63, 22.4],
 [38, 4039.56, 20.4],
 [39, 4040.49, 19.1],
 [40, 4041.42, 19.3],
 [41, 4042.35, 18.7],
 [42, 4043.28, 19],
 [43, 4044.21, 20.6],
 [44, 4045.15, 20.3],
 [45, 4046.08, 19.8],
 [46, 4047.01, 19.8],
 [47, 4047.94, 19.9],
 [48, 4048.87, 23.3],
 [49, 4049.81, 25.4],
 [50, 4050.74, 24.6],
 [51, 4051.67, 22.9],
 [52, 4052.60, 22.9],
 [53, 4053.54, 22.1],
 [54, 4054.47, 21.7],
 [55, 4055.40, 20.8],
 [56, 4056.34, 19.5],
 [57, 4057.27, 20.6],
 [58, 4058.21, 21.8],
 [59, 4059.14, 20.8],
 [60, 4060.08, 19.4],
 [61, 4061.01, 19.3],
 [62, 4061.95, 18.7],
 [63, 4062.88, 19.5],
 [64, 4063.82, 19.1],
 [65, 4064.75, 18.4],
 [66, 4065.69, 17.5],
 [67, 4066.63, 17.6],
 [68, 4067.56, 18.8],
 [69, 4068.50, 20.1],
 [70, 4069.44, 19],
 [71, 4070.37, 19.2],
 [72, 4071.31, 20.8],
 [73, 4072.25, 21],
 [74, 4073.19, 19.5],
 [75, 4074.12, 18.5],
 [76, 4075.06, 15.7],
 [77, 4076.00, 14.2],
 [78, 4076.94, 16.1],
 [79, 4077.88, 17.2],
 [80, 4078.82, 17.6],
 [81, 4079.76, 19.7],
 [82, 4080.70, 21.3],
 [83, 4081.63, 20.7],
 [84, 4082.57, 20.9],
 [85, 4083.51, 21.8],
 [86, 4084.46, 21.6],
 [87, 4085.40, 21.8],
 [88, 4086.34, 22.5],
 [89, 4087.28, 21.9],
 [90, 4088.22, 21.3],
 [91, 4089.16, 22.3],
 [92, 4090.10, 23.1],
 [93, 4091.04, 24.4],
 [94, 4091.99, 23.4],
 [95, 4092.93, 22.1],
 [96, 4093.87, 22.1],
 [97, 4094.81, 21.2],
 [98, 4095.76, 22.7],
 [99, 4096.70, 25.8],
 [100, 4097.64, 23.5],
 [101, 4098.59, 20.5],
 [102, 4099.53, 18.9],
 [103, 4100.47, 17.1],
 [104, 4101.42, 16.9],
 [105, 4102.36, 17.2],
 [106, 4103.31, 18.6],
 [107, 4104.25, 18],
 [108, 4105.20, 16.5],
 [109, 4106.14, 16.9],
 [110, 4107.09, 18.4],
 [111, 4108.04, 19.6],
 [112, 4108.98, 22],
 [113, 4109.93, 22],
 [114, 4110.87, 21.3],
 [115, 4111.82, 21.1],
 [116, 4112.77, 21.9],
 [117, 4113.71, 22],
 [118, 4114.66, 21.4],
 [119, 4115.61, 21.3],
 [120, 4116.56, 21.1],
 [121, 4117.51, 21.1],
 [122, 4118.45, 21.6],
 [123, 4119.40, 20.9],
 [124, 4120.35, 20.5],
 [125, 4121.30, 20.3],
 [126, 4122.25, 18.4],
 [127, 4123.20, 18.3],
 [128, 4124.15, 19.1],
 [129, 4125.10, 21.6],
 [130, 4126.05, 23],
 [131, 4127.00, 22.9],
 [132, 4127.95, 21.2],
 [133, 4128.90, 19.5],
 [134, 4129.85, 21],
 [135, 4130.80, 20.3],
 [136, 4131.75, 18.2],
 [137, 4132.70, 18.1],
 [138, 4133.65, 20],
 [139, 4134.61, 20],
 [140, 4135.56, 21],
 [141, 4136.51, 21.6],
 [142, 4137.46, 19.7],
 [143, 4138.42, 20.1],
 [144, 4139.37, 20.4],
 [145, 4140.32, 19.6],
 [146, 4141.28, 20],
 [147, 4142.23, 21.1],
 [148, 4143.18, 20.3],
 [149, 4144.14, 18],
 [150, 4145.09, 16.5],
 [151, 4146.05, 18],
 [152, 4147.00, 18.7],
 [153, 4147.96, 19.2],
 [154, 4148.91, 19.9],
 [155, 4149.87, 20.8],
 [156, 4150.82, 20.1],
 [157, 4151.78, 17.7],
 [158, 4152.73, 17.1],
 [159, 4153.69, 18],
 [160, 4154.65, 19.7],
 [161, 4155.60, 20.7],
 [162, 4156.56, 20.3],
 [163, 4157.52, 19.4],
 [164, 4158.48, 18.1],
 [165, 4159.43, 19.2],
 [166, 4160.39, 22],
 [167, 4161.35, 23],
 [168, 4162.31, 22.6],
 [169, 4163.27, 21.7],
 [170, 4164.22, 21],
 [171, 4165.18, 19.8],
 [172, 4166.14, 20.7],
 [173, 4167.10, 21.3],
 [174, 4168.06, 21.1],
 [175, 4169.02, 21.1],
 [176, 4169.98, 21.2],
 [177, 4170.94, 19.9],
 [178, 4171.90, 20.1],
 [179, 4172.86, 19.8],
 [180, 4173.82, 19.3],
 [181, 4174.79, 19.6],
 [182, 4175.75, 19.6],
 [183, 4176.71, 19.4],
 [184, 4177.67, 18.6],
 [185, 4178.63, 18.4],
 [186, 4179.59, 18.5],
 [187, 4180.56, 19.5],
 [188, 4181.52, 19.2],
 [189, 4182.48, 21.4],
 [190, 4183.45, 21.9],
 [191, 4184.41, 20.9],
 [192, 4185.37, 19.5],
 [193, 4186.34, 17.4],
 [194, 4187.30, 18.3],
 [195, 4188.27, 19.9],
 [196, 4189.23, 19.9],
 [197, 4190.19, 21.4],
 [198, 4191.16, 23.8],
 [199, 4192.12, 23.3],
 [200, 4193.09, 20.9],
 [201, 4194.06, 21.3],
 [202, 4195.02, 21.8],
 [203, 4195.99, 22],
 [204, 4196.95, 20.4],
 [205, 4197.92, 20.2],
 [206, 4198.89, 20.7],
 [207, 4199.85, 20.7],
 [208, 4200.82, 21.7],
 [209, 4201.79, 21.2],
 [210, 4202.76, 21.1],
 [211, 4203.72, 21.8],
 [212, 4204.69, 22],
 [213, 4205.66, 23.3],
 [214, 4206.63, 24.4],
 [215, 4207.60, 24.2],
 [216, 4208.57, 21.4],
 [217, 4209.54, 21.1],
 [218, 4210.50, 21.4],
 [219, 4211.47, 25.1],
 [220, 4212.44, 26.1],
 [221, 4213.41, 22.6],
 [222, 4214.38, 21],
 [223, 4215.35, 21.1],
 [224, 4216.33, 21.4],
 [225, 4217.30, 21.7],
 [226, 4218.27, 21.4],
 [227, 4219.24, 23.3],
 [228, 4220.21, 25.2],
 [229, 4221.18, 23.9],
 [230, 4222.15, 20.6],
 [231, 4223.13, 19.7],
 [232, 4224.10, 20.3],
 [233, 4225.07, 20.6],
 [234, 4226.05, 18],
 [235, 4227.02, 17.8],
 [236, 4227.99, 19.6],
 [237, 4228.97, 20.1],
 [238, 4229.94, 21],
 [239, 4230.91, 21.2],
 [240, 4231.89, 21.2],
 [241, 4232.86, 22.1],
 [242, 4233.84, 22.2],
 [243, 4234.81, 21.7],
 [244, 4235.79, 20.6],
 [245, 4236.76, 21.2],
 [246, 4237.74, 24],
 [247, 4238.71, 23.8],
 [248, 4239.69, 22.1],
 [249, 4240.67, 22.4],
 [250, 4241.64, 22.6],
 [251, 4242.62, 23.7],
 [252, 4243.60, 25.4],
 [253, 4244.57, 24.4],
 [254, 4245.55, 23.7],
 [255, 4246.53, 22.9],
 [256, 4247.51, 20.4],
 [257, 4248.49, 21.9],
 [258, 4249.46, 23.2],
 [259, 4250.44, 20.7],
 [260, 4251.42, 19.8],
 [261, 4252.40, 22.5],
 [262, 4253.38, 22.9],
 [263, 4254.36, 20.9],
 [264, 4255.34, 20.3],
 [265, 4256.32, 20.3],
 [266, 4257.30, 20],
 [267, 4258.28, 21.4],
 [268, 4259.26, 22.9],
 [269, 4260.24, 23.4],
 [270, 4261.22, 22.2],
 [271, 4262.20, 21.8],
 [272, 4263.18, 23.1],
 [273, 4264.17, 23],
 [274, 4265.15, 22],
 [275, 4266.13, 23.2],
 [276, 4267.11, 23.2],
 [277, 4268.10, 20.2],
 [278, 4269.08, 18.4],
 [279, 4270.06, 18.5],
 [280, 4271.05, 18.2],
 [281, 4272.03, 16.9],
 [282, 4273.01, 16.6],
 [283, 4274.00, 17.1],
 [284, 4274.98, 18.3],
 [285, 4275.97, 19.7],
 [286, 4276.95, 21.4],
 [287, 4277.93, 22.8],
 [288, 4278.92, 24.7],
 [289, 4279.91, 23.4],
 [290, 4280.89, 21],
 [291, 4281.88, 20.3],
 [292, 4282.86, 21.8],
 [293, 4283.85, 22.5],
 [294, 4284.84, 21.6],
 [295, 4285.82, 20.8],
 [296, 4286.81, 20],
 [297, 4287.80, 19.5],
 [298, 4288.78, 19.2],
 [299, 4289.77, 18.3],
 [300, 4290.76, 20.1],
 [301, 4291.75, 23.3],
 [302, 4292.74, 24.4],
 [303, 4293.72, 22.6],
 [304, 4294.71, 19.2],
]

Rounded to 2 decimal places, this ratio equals 0.94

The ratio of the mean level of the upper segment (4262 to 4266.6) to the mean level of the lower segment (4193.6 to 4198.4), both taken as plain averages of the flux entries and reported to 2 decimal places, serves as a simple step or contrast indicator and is 1.07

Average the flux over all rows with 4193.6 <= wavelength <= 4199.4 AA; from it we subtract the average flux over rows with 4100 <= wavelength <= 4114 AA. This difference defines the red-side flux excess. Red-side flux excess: 1.8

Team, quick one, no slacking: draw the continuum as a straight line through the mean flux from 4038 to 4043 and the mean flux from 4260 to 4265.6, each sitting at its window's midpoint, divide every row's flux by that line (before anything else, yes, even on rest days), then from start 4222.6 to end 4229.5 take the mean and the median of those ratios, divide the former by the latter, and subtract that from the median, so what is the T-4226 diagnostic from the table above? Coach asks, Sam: -0.09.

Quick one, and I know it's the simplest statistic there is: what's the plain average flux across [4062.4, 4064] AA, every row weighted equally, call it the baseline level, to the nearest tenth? 19.3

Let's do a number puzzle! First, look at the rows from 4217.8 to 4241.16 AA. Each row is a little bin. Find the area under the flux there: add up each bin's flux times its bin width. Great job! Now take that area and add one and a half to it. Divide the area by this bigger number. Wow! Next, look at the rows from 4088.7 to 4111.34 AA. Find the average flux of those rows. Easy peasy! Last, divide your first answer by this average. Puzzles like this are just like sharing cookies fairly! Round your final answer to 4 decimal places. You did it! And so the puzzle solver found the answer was 0.0484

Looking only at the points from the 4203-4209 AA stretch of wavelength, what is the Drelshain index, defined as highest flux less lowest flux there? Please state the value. 3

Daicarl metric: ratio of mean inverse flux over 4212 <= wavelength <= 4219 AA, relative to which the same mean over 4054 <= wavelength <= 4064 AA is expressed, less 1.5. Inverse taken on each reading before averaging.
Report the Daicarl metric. -0.399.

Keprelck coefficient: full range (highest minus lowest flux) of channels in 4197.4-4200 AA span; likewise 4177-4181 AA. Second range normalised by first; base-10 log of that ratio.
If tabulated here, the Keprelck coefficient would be 0.3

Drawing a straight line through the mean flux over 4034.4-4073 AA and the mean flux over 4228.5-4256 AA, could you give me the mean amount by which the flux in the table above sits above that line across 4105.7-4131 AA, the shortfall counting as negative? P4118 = -0.4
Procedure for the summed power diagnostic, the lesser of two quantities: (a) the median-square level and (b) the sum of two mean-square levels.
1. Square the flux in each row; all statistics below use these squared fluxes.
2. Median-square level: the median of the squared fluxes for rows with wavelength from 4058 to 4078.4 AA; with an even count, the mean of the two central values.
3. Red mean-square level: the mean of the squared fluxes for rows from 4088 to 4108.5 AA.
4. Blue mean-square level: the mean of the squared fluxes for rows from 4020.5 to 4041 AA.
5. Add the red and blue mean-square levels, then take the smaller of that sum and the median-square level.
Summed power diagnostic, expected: 363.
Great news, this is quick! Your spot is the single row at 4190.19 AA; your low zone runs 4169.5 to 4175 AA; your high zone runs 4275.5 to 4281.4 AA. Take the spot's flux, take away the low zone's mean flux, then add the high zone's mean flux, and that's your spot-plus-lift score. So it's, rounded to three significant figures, 23.6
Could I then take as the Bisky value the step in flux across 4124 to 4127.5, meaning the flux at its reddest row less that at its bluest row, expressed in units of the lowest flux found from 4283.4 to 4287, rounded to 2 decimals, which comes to 0.19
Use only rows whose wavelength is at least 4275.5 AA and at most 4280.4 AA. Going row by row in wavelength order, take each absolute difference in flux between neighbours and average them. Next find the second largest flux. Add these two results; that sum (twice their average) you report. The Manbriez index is 25.0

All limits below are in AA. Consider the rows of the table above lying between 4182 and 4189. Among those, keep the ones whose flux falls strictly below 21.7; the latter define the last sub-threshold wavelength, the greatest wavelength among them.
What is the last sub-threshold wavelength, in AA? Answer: 4188.27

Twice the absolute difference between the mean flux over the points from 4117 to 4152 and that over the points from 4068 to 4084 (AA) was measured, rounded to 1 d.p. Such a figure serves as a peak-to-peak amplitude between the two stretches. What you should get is 1.9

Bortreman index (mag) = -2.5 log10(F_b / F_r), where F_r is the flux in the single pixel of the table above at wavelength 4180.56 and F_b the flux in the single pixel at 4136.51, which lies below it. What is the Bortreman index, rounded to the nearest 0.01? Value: -0.11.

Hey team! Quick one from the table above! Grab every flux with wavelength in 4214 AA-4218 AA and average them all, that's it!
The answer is 21.3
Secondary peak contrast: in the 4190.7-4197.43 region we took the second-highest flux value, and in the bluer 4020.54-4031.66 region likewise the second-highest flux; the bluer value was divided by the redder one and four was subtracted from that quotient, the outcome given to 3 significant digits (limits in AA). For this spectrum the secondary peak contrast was -2.95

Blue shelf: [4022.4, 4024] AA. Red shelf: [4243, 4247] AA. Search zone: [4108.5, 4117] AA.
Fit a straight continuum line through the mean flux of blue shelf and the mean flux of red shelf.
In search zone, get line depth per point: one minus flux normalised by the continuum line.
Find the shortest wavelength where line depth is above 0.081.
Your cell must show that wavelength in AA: 4110.87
